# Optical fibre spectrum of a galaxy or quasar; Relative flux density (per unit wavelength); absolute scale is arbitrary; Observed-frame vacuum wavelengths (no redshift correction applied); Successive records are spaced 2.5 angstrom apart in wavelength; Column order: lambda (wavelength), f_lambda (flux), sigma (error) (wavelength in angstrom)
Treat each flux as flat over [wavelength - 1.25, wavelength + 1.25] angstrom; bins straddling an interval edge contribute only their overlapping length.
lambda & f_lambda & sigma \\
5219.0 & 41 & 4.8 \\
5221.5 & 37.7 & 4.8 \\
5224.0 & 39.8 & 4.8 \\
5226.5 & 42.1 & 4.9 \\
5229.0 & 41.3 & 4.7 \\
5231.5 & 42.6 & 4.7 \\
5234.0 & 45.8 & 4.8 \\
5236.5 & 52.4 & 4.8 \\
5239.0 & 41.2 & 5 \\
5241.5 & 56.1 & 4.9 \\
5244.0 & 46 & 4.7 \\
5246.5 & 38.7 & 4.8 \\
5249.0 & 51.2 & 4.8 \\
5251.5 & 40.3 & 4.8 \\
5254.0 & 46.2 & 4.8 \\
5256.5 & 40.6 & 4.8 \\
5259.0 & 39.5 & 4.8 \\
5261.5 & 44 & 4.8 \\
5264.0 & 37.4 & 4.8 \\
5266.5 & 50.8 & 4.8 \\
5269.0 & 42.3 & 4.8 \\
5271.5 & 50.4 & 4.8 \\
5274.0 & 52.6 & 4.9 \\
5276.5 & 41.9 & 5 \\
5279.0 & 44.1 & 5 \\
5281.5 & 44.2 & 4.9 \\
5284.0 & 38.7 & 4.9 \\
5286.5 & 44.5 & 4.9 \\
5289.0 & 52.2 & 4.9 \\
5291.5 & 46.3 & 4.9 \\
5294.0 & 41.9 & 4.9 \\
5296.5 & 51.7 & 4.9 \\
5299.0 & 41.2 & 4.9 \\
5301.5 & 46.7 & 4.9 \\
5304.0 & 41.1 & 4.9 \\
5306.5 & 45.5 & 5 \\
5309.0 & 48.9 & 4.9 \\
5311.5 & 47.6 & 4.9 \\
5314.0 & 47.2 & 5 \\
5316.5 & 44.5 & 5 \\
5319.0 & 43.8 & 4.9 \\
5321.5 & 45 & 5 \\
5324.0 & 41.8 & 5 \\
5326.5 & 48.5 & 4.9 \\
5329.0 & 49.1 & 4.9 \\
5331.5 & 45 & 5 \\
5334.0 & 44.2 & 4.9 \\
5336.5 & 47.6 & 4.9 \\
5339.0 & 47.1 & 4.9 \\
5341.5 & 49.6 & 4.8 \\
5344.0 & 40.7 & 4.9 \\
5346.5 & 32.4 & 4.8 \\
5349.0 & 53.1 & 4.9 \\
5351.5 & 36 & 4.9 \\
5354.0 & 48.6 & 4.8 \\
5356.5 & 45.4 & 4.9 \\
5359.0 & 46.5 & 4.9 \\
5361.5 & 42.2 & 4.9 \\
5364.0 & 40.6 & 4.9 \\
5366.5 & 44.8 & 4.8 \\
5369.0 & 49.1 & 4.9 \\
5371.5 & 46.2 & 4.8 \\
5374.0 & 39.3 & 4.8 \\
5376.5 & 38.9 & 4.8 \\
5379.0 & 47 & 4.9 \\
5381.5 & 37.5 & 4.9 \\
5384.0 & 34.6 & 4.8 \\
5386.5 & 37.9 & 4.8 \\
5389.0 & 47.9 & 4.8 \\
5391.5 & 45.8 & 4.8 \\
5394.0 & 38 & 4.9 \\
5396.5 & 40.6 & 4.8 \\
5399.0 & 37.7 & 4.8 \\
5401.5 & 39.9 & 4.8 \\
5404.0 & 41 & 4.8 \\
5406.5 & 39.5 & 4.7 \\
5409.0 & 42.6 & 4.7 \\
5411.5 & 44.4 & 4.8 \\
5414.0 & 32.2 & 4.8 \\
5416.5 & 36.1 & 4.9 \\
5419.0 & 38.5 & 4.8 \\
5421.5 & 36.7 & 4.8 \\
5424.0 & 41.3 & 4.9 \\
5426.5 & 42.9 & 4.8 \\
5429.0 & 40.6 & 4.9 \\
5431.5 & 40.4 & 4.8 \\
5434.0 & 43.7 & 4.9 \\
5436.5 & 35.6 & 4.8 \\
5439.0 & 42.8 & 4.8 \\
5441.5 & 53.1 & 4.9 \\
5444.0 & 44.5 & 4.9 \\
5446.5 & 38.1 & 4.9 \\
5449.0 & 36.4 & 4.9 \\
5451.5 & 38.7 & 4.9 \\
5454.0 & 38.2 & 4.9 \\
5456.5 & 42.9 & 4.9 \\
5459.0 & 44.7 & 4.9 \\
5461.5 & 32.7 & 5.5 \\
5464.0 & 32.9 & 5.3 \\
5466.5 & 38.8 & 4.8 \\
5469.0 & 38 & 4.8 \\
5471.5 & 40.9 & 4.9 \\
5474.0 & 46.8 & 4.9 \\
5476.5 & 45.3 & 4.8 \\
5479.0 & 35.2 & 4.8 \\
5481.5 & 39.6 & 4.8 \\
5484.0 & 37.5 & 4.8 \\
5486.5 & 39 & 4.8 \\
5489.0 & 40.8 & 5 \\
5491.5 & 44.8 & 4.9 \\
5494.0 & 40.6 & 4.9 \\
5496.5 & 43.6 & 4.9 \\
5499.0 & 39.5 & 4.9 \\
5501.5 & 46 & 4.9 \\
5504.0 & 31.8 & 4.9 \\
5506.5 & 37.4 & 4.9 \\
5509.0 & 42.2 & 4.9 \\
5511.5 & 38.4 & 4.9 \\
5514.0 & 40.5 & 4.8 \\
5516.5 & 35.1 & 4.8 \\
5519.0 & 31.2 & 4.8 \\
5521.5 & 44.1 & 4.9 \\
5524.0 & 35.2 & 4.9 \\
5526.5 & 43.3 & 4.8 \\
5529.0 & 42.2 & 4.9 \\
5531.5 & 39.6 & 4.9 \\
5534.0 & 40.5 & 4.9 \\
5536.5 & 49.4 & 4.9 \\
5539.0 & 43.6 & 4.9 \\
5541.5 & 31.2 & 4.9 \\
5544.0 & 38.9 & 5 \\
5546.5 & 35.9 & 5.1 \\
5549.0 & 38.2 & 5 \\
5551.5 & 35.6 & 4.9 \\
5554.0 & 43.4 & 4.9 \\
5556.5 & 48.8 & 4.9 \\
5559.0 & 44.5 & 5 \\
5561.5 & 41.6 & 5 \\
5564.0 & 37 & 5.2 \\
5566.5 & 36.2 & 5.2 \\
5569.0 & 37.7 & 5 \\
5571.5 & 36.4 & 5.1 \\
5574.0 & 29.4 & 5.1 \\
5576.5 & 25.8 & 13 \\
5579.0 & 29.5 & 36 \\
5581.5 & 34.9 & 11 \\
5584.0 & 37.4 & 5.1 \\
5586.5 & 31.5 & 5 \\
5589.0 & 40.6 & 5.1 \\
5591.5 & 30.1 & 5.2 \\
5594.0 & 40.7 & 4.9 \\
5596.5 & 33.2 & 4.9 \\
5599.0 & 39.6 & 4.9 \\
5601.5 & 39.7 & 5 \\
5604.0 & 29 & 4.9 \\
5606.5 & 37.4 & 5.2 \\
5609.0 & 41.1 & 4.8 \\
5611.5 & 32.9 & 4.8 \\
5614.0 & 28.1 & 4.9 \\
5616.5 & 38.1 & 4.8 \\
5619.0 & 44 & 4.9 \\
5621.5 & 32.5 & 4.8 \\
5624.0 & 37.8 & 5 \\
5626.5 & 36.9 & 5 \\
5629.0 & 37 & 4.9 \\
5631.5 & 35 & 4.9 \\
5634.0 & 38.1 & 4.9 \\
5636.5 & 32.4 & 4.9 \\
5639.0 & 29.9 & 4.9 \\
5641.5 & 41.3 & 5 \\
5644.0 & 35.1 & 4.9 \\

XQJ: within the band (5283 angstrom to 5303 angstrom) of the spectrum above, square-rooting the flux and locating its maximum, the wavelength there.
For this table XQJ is 5289.0 angstrom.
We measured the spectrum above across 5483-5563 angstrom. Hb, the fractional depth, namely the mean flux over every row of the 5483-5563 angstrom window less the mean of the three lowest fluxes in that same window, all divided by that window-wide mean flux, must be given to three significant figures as 0.218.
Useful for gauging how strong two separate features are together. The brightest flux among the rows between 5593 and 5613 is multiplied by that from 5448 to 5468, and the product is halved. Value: 919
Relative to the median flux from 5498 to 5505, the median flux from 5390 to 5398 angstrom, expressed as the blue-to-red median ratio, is 1.03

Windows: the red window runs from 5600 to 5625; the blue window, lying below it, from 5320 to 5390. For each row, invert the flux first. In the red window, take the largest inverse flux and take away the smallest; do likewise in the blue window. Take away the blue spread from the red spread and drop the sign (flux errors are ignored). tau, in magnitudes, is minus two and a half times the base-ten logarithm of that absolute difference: 7.7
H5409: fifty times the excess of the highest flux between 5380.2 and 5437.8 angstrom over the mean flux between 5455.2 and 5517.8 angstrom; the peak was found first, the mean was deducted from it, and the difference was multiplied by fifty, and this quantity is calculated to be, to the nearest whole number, 405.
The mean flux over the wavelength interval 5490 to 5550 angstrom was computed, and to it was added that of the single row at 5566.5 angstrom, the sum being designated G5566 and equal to 75.9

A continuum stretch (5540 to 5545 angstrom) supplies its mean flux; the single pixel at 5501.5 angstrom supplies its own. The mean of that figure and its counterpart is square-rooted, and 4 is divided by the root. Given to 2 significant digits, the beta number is 0.63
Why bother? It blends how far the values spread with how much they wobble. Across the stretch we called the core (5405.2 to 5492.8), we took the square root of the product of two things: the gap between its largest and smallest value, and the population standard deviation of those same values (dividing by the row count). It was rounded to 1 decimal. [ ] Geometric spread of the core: 9.5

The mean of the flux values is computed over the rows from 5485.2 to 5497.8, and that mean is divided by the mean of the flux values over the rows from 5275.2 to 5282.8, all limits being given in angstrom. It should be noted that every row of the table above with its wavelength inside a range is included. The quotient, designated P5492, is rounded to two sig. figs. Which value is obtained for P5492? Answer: 0.96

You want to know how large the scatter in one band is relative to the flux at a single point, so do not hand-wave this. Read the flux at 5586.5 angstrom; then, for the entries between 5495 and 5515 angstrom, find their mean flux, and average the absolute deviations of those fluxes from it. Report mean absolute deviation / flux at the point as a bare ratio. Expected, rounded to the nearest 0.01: 0.10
